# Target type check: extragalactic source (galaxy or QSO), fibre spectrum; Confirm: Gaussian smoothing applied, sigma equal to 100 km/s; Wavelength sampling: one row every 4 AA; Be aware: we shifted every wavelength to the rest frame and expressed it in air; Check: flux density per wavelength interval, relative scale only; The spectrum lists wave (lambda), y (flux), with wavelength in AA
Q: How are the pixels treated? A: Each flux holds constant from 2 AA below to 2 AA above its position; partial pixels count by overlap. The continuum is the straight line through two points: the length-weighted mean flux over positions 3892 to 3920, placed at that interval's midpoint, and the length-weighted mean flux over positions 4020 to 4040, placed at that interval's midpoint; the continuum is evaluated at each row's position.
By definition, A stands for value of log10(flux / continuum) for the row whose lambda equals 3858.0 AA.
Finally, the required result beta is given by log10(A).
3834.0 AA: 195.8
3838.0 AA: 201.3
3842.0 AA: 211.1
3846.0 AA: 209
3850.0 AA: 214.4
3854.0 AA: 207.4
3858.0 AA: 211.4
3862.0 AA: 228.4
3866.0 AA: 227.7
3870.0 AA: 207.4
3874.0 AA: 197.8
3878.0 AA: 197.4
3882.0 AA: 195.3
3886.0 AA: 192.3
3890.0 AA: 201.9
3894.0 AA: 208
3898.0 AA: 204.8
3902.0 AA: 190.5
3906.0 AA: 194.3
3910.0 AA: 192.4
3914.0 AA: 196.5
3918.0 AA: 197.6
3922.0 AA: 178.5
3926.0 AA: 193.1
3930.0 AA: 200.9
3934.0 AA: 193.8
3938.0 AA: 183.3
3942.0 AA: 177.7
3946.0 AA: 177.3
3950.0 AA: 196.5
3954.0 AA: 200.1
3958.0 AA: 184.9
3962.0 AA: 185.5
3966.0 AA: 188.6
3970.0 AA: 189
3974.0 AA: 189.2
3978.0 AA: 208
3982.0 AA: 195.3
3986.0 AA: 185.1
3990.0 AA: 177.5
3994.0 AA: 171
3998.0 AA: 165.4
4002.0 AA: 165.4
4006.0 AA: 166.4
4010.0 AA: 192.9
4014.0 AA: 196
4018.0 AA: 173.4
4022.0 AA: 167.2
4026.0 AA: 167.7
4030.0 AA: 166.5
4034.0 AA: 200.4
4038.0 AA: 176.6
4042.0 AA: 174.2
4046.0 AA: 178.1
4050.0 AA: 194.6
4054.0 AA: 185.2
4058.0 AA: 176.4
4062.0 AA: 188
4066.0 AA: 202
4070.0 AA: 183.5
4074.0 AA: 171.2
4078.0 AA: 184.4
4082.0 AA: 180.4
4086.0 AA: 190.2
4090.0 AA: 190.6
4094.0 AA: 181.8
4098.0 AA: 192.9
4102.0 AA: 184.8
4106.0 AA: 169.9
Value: -2.0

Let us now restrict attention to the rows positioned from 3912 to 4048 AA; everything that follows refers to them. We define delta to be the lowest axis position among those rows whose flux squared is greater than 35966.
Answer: 3914.0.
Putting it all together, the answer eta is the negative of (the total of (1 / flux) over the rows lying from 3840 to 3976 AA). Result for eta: -0.173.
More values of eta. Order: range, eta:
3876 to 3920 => -0.056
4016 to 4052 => -0.051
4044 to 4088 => -0.060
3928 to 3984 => -0.074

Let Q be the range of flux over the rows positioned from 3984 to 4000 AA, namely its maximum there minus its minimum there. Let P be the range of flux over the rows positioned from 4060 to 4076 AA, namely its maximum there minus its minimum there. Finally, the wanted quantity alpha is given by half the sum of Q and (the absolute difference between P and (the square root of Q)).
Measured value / 23.0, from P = 31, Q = 19.7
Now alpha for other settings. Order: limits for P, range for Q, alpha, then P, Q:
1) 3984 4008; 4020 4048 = 23.9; 20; 33.9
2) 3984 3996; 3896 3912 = 12.3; 14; 14.3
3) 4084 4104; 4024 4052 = 19.6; 11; 33.9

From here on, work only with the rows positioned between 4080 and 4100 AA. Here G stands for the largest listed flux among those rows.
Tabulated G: 192.9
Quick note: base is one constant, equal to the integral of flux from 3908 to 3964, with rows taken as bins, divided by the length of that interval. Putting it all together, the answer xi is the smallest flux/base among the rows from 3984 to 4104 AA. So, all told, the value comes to 0.871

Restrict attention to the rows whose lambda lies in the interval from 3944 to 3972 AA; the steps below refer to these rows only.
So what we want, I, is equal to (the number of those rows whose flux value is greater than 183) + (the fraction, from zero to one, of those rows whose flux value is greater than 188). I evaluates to 6.6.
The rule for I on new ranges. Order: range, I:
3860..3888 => 8.0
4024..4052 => 2.3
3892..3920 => 8.0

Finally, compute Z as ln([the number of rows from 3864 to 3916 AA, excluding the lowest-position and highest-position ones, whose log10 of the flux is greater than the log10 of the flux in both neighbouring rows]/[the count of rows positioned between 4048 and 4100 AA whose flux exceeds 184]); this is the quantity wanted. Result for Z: -1.39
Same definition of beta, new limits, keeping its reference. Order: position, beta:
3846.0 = -2.9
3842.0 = -2.4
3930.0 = -1.8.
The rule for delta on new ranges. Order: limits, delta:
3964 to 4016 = 3978.0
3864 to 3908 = 3866.0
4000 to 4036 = 4010.0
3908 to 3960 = 3910.0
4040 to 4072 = 4050.0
